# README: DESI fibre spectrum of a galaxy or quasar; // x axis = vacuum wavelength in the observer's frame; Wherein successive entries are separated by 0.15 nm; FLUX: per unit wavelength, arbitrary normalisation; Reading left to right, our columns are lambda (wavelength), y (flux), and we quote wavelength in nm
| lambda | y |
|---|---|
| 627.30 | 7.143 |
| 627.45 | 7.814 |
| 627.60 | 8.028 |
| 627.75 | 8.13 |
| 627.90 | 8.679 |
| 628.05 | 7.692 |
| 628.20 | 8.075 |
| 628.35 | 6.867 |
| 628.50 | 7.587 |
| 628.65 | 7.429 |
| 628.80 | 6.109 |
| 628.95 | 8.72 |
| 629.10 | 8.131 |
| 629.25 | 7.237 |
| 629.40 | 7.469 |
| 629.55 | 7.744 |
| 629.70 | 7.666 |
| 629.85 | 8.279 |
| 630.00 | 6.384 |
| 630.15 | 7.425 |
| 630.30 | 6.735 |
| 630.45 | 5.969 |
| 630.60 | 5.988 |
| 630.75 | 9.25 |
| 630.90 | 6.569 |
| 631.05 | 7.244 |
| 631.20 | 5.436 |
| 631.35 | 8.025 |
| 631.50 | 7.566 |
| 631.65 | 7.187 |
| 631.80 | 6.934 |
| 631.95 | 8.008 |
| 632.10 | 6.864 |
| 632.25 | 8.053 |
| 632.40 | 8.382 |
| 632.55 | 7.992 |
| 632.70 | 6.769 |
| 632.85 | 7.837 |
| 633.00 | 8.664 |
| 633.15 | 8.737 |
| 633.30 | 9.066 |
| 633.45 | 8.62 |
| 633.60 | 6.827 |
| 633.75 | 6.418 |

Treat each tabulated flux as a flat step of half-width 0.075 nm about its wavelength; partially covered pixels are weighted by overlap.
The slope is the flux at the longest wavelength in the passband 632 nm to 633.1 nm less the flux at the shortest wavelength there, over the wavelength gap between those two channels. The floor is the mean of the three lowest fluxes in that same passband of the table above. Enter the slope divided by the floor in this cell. 0.28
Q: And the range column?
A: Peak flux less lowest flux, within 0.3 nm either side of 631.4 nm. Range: 2.59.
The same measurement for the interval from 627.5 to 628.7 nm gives 1.81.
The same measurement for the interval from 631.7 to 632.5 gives 1.52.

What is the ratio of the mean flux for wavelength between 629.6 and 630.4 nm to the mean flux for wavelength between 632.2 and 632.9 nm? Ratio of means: 0.93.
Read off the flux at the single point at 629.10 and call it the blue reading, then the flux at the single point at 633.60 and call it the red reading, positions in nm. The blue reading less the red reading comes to 1.3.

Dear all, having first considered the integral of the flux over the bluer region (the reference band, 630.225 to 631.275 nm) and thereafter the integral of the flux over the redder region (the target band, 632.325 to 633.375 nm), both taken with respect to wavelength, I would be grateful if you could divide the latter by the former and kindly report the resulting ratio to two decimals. 1.22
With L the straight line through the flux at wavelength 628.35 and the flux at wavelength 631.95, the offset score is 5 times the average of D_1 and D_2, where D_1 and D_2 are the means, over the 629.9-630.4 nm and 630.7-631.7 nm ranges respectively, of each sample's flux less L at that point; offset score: -2.6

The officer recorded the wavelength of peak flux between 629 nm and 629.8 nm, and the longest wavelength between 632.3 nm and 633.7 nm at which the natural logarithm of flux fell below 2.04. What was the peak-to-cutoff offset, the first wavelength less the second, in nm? -4.50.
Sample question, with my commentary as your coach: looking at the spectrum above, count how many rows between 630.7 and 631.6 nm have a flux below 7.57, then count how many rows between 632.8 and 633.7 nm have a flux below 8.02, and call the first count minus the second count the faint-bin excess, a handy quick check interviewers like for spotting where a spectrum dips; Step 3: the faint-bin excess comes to 2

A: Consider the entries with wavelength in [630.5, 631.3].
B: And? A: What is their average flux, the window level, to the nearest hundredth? 6.90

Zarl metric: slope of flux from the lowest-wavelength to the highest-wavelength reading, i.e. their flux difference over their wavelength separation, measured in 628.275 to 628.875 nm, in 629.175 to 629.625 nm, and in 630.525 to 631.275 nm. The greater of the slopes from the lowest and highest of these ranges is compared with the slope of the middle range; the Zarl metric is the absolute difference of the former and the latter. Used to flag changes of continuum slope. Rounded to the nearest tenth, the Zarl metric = 2.6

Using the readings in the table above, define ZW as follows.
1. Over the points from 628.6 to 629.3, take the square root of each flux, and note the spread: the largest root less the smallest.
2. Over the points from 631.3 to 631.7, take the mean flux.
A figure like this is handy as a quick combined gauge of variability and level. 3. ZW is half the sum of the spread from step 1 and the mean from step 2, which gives 4.04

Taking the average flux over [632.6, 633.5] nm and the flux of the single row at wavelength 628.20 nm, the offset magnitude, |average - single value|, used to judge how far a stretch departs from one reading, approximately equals 0.2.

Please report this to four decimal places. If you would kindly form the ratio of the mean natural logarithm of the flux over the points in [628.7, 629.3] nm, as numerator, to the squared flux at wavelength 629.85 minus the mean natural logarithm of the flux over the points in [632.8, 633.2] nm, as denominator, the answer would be 0.0303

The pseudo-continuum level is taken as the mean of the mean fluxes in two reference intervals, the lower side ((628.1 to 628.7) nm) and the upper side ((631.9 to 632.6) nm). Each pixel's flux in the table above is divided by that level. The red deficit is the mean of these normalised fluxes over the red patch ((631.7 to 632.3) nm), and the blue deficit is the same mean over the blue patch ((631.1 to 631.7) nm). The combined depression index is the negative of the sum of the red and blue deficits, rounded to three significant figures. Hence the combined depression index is -1.89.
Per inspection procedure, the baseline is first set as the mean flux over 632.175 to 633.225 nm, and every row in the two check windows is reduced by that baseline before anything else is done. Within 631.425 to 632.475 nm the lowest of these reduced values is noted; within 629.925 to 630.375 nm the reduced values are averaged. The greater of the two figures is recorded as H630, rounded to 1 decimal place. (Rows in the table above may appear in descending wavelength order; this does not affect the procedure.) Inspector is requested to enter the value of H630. -1.2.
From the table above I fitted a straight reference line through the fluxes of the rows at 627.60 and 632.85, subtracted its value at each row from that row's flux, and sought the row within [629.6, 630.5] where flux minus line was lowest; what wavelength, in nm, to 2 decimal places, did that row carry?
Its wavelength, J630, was 630.45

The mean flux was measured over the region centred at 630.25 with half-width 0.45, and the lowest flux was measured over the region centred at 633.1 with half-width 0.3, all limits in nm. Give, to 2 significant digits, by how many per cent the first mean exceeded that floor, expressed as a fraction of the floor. -13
